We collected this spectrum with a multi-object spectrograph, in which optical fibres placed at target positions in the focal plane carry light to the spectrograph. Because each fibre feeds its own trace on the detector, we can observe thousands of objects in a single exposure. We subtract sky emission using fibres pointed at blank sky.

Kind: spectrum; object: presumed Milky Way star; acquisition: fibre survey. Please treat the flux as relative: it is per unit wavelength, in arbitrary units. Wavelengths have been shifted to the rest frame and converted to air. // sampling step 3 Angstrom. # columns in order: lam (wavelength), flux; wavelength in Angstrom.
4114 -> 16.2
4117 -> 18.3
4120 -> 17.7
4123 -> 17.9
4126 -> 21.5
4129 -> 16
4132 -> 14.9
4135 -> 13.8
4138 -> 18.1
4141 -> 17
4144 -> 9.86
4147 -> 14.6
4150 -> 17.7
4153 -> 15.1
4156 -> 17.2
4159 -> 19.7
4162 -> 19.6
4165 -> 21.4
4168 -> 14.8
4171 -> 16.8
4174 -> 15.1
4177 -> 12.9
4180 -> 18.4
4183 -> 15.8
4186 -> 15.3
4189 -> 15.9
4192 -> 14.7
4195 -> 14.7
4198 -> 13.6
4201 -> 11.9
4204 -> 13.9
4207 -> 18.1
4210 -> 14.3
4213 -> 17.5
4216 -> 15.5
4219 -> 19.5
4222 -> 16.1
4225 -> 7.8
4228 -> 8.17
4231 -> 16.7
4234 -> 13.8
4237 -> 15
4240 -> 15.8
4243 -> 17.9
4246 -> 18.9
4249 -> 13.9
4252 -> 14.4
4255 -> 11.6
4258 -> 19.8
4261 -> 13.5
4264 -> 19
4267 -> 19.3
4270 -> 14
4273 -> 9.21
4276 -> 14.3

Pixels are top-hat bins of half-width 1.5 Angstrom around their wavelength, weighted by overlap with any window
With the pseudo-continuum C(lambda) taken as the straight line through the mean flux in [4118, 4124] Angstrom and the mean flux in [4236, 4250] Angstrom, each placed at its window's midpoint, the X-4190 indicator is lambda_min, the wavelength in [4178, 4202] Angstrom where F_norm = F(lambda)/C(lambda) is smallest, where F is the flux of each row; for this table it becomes 4201 Angstrom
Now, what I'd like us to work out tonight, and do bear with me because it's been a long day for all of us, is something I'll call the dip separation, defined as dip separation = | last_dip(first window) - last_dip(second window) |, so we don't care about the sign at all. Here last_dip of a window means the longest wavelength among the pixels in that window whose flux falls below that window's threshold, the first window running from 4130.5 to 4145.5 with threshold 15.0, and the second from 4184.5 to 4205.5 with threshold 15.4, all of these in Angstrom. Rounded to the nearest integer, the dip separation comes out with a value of 60 Angstrom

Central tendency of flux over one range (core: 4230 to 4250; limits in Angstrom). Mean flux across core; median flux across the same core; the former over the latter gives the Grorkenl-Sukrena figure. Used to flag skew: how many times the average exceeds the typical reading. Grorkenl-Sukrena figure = 1.01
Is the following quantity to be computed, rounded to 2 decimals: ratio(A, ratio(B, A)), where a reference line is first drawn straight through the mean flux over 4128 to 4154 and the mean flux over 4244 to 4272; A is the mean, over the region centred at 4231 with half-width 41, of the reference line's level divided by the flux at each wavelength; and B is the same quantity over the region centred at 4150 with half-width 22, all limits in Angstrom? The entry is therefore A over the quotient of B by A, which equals 1.26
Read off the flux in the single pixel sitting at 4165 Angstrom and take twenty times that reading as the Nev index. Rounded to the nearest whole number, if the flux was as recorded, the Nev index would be 428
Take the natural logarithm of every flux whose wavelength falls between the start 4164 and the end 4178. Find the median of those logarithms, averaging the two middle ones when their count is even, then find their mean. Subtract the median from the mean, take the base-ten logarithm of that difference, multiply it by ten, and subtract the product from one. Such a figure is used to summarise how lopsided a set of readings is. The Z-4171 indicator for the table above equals 14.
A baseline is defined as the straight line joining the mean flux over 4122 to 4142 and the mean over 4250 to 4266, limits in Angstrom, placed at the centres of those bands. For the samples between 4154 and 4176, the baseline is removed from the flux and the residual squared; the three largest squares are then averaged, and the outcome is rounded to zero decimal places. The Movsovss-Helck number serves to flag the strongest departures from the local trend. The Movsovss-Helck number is 13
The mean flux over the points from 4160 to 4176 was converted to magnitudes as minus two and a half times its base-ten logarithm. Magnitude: -3.11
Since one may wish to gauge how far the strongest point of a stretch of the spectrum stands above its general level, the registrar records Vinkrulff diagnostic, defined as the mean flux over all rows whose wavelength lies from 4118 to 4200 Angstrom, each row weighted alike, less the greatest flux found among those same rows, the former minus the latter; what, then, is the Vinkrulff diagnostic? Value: -5.2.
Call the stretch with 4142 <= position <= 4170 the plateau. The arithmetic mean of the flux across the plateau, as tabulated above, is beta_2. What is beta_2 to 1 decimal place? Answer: 16.7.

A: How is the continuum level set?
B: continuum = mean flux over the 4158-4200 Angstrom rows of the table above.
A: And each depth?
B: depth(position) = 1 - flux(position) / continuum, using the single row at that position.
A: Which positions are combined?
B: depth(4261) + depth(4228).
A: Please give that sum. 0.67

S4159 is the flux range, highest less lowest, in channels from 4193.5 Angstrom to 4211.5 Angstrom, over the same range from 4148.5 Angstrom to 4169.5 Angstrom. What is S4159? 0.94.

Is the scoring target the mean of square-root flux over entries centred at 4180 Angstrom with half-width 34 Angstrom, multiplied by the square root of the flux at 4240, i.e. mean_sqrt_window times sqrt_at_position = 15.9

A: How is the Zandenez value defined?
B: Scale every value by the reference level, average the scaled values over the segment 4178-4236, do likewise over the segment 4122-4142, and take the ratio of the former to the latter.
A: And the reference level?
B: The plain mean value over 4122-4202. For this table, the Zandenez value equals 0.871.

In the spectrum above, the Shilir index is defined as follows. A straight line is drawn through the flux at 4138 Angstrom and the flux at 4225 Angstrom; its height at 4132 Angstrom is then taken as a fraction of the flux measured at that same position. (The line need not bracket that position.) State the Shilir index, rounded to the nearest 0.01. 1.26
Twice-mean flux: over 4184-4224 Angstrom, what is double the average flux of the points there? 31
